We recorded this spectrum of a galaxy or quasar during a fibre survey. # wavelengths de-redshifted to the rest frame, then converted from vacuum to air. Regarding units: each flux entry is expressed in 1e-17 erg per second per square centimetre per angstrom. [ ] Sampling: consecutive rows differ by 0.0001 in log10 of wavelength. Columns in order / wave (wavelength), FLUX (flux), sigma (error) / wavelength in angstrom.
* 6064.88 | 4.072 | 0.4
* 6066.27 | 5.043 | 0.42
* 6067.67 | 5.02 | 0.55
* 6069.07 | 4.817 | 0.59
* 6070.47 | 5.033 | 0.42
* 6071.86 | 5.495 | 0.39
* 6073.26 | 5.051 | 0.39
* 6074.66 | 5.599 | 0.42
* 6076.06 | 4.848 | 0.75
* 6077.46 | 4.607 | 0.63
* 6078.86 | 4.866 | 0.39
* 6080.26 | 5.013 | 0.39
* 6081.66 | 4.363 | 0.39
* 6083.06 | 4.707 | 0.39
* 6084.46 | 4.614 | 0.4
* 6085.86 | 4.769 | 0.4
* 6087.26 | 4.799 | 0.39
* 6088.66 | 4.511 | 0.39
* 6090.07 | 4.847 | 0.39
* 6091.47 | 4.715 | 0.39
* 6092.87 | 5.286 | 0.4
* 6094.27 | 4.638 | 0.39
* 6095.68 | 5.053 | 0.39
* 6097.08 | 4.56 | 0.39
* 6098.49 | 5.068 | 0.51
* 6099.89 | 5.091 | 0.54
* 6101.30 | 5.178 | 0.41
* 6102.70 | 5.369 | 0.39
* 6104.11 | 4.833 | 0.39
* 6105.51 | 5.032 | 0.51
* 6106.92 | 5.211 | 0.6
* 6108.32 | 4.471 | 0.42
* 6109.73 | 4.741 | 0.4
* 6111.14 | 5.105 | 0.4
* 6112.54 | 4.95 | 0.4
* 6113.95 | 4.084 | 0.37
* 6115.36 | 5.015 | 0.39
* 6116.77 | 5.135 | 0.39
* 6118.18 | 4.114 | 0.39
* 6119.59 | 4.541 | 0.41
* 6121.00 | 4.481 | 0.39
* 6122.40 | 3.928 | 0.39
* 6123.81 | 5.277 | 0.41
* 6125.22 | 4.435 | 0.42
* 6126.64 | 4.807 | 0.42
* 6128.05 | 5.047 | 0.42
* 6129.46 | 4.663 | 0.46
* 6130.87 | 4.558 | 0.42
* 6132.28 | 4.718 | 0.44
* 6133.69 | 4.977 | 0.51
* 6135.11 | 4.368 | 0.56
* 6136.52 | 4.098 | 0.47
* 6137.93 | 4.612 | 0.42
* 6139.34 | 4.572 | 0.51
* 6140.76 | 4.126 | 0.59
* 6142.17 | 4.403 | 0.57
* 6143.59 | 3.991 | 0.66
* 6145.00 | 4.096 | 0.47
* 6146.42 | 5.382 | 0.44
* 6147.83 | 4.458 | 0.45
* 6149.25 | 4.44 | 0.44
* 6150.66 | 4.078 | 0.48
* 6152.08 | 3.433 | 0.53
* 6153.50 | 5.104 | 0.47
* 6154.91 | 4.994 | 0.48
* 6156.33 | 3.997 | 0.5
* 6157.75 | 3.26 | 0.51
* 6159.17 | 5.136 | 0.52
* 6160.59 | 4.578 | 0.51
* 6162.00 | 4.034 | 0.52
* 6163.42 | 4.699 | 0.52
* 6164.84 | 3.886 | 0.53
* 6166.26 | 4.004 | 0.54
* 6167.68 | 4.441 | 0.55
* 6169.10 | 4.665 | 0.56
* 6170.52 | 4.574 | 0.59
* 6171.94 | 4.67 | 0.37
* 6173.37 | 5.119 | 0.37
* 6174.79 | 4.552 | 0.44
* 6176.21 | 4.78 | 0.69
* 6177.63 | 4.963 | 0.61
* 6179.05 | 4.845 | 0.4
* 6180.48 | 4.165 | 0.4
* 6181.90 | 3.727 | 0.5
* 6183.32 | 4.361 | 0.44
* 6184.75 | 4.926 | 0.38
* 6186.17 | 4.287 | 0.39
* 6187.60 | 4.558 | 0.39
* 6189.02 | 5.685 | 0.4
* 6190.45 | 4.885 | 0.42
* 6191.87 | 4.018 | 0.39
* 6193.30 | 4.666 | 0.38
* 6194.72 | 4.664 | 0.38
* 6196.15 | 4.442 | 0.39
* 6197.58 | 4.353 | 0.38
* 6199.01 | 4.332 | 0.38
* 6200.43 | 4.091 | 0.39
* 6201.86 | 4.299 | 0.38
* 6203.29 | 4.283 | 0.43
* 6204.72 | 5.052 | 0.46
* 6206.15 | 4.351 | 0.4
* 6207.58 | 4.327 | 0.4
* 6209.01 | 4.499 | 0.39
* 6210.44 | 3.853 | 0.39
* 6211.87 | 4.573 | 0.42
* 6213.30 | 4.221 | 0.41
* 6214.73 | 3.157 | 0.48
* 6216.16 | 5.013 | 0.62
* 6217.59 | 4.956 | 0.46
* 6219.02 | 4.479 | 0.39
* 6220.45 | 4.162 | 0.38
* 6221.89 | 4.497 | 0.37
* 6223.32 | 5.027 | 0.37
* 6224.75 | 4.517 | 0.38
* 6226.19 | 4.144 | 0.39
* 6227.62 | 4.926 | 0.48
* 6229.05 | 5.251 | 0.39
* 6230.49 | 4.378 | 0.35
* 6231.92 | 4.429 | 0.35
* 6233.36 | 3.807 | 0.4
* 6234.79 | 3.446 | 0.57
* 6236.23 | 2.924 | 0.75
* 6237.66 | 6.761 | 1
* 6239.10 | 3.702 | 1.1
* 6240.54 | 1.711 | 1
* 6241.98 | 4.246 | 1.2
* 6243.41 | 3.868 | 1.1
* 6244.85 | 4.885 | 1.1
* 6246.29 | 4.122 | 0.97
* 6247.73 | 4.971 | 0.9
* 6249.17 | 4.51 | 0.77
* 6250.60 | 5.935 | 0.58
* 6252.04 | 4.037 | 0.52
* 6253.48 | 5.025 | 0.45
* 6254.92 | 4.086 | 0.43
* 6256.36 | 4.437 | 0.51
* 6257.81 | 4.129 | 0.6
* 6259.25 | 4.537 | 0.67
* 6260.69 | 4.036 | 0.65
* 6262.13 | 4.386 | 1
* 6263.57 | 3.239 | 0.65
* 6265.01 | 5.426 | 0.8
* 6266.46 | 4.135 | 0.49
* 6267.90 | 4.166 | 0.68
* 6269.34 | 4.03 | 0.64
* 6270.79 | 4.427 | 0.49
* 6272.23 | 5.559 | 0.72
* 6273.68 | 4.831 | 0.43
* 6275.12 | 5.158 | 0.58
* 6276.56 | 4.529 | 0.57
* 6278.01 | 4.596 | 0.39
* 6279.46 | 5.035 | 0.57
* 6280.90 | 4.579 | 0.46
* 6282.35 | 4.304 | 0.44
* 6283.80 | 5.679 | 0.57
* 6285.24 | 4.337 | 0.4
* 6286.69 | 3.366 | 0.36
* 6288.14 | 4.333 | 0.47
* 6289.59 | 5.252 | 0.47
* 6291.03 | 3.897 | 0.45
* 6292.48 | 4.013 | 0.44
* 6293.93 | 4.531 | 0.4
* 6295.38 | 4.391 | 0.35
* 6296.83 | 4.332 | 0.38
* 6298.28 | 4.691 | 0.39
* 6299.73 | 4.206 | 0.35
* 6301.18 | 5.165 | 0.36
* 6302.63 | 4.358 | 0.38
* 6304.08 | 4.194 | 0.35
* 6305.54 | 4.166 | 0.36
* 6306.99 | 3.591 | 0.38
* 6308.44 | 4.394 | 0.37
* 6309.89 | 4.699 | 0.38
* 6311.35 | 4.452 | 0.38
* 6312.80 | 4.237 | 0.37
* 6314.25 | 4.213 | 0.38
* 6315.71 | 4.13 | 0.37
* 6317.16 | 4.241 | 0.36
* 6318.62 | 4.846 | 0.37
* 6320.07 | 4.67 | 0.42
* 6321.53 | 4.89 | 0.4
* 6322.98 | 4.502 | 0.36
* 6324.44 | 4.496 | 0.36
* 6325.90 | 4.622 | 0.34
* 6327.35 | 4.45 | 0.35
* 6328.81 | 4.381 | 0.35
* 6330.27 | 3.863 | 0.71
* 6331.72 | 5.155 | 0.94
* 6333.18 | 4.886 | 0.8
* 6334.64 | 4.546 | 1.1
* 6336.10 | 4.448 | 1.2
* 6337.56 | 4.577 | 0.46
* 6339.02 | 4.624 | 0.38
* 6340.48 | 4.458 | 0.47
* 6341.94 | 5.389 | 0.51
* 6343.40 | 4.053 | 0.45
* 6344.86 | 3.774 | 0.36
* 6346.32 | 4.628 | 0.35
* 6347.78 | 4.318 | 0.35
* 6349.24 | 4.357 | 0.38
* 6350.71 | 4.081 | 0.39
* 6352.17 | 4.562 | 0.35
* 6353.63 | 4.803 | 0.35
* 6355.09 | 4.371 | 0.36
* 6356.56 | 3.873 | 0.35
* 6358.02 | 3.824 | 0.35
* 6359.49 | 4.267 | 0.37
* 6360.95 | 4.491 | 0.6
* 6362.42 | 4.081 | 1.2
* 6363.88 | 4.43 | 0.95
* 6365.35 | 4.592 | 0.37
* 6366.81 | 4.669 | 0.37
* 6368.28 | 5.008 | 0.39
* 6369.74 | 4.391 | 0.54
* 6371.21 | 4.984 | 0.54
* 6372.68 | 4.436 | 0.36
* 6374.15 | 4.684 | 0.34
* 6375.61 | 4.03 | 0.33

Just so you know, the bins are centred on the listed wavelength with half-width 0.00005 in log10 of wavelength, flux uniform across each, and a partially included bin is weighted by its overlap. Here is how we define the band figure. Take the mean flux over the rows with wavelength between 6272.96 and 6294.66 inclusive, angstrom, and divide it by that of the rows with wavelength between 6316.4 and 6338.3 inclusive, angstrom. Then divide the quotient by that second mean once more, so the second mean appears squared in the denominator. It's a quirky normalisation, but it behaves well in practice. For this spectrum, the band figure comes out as 0.218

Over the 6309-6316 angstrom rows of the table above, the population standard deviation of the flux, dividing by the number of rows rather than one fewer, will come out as 0.2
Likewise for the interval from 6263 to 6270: 0.7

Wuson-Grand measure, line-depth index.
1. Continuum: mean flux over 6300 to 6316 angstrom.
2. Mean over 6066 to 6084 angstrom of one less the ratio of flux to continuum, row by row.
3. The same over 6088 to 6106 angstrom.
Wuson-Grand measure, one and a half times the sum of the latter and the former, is -0.43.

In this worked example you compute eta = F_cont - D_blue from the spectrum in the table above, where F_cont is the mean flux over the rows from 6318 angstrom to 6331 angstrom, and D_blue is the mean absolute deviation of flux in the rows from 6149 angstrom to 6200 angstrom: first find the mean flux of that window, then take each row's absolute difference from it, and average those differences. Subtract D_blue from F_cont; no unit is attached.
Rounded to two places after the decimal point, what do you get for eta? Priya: 4.14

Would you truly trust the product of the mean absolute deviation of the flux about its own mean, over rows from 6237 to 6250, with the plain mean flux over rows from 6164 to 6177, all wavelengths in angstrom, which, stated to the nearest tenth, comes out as 3.9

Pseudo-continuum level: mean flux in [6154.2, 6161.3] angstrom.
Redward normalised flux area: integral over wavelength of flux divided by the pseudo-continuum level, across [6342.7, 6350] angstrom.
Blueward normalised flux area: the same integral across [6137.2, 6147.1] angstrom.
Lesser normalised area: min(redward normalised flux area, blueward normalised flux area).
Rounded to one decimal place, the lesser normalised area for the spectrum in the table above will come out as 7.0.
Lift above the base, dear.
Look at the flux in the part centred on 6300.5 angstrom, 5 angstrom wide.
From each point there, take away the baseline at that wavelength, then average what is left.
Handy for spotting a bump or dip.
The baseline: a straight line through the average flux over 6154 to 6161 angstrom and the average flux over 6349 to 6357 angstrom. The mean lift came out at 0.25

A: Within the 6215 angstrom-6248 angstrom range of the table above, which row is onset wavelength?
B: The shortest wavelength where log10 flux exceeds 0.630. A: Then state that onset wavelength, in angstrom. 6216.16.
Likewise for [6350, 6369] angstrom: 6352.17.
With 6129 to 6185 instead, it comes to 6129.46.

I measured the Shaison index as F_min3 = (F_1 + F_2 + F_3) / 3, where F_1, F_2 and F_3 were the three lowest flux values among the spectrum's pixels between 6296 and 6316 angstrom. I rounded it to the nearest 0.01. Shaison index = 3.96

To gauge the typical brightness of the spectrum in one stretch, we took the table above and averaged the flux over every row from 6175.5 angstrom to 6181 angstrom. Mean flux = 4.7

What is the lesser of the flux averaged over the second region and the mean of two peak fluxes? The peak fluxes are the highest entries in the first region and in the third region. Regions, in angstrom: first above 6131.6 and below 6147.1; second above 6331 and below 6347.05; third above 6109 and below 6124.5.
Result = 4.59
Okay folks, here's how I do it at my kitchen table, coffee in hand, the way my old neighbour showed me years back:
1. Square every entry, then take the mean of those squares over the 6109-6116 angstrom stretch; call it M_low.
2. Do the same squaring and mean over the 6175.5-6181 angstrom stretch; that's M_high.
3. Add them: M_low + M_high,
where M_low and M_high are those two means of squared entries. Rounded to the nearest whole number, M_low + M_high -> 45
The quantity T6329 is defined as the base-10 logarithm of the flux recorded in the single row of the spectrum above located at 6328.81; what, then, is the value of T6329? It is 0.64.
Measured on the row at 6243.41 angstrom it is 0.59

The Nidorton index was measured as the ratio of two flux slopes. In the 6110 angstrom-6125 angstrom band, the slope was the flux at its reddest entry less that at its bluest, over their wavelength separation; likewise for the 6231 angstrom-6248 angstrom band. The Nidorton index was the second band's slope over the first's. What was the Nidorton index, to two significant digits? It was 2.5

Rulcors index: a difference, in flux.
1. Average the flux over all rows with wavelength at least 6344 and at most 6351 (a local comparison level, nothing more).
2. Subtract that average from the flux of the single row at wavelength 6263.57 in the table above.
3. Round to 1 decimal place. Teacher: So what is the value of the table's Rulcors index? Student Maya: -1.0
